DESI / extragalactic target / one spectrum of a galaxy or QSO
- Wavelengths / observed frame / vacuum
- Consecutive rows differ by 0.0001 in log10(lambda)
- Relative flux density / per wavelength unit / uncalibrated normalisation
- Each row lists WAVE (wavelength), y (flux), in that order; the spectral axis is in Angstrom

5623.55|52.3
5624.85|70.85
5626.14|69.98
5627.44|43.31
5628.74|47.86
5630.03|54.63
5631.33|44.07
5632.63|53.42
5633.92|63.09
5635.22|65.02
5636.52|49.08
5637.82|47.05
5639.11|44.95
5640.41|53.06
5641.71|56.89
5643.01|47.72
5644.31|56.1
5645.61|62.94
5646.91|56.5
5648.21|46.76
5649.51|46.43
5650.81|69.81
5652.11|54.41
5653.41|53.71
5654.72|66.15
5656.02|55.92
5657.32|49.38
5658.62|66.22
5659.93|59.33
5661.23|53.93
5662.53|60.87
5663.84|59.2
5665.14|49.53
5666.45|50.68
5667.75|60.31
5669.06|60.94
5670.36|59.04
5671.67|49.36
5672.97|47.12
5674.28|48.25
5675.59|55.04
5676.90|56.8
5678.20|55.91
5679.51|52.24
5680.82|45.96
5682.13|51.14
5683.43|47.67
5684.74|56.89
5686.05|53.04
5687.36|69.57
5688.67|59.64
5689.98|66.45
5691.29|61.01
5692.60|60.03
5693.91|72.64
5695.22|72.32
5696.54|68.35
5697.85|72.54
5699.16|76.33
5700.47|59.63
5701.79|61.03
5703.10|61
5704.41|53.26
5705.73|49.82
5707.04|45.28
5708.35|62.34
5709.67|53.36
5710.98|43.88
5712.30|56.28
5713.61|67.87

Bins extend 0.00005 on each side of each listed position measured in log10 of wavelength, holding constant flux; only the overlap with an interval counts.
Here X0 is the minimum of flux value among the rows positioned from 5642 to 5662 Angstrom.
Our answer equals 46.43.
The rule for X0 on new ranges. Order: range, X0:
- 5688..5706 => 49.82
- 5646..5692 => 45.96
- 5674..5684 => 45.96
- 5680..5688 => 45.96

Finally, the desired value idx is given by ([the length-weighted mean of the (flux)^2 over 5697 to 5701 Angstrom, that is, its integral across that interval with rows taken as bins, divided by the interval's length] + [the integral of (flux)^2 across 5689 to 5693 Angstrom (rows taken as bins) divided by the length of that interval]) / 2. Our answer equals 4413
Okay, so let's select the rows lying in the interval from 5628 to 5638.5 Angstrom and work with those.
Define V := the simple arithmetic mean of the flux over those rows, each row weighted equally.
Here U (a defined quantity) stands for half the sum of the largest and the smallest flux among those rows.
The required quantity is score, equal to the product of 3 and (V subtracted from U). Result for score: 4.6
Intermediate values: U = 55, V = 53.0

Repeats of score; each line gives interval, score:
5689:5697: -1.4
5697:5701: -4.6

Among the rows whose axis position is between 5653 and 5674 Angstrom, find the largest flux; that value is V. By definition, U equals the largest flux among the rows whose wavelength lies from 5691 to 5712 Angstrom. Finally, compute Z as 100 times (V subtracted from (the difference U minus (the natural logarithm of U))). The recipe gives 577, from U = 76.33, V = 66.22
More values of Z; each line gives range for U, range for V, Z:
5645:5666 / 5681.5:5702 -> -1077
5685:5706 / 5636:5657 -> 218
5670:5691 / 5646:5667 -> -448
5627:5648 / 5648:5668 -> -896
